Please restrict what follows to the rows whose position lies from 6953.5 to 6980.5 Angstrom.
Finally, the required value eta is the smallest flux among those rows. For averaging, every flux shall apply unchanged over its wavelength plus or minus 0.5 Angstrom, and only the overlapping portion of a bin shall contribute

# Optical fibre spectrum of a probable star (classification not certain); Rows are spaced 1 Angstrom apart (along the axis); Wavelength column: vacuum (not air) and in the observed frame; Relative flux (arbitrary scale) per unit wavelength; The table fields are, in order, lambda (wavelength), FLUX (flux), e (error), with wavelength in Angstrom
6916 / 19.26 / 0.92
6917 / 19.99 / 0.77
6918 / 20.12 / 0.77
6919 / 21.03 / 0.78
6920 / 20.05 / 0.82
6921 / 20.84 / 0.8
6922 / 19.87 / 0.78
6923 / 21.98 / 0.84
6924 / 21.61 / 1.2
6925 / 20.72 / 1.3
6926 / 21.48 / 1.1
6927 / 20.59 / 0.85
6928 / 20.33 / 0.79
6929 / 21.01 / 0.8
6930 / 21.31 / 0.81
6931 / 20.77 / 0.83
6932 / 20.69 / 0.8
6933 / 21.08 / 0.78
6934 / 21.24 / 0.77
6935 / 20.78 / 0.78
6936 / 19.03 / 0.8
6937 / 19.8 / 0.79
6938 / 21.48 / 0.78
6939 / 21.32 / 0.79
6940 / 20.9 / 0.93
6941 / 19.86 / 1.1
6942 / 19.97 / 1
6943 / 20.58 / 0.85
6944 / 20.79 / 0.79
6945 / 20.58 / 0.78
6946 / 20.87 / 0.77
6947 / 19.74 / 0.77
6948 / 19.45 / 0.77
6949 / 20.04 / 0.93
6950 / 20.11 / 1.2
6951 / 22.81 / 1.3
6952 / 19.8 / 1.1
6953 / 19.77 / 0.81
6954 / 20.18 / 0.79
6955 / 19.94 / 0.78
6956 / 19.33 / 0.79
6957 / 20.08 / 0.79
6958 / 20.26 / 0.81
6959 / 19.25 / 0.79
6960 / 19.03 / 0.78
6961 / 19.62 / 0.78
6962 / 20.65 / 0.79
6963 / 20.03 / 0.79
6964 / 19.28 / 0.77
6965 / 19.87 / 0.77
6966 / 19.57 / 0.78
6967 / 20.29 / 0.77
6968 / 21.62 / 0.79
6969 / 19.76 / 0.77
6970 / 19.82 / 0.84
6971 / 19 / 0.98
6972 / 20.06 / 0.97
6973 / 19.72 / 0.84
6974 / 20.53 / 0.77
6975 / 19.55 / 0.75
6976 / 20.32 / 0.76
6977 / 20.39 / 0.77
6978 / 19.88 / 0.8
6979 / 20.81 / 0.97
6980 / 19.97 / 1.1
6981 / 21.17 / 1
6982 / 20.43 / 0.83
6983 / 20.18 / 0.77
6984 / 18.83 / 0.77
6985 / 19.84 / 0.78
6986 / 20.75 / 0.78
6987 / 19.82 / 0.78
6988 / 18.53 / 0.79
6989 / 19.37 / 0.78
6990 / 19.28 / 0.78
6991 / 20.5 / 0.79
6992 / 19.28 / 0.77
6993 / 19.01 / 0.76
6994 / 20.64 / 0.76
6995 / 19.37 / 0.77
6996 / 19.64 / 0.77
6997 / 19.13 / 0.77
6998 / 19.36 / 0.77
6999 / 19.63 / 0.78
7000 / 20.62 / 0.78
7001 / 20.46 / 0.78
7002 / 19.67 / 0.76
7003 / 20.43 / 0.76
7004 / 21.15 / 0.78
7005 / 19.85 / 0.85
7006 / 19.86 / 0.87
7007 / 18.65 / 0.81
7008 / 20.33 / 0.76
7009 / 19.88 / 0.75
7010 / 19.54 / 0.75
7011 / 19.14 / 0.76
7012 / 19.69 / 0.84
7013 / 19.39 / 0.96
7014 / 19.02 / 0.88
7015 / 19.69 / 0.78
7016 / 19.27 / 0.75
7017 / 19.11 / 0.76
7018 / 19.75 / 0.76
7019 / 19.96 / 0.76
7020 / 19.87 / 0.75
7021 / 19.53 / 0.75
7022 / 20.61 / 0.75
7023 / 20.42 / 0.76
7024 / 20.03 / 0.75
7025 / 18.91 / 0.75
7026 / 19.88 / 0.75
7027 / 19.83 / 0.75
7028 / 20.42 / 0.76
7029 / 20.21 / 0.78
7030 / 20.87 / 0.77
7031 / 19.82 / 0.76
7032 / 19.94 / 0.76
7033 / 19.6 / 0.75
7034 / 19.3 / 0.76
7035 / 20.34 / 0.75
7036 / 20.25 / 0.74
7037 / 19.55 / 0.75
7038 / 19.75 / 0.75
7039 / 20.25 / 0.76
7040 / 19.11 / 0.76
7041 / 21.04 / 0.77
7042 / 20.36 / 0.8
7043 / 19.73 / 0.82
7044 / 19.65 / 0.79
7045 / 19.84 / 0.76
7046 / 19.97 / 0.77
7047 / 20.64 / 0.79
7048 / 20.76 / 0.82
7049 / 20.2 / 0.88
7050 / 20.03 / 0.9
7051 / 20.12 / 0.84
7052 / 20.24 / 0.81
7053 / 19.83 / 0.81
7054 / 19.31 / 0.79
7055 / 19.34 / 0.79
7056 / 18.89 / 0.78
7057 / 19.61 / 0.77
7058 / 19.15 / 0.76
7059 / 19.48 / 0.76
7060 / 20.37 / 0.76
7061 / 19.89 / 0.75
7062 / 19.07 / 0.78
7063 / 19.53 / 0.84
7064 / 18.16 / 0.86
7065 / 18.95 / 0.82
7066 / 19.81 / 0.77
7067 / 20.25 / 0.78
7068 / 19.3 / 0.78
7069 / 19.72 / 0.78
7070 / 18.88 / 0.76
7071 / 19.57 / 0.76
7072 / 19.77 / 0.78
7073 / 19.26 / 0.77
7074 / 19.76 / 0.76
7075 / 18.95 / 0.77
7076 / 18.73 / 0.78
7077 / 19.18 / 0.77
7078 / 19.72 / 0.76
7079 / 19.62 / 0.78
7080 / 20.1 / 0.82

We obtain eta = 19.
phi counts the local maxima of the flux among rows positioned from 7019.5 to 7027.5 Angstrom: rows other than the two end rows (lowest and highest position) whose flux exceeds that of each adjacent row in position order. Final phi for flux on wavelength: 2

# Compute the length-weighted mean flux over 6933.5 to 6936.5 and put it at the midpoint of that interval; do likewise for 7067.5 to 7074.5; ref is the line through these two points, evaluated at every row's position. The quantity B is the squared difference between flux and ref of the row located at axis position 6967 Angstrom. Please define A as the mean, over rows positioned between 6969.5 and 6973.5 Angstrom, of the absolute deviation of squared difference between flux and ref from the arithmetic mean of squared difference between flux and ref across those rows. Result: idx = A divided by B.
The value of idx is 19.9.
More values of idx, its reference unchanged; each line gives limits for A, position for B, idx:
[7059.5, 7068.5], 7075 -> 1.7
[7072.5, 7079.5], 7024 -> 1.8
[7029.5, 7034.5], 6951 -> 0.1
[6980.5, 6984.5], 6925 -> 6.8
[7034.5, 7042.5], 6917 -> 1.6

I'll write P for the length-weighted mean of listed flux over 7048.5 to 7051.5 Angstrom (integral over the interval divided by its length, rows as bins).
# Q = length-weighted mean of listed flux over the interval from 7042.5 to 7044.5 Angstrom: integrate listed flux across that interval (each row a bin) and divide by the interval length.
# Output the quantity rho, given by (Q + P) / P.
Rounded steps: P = 20.1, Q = 19.7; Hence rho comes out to 1.98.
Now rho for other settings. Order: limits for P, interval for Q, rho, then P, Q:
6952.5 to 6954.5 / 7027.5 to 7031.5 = 2.02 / 20.0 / 20.3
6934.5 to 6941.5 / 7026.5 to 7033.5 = 1.98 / 20.5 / 20.1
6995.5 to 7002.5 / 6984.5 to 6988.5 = 2.00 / 19.8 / 19.7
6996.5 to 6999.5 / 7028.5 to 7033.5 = 2.04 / 19.4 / 20.1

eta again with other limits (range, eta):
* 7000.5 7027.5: 18.65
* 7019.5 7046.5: 18.91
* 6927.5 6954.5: 19.03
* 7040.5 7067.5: 18.16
